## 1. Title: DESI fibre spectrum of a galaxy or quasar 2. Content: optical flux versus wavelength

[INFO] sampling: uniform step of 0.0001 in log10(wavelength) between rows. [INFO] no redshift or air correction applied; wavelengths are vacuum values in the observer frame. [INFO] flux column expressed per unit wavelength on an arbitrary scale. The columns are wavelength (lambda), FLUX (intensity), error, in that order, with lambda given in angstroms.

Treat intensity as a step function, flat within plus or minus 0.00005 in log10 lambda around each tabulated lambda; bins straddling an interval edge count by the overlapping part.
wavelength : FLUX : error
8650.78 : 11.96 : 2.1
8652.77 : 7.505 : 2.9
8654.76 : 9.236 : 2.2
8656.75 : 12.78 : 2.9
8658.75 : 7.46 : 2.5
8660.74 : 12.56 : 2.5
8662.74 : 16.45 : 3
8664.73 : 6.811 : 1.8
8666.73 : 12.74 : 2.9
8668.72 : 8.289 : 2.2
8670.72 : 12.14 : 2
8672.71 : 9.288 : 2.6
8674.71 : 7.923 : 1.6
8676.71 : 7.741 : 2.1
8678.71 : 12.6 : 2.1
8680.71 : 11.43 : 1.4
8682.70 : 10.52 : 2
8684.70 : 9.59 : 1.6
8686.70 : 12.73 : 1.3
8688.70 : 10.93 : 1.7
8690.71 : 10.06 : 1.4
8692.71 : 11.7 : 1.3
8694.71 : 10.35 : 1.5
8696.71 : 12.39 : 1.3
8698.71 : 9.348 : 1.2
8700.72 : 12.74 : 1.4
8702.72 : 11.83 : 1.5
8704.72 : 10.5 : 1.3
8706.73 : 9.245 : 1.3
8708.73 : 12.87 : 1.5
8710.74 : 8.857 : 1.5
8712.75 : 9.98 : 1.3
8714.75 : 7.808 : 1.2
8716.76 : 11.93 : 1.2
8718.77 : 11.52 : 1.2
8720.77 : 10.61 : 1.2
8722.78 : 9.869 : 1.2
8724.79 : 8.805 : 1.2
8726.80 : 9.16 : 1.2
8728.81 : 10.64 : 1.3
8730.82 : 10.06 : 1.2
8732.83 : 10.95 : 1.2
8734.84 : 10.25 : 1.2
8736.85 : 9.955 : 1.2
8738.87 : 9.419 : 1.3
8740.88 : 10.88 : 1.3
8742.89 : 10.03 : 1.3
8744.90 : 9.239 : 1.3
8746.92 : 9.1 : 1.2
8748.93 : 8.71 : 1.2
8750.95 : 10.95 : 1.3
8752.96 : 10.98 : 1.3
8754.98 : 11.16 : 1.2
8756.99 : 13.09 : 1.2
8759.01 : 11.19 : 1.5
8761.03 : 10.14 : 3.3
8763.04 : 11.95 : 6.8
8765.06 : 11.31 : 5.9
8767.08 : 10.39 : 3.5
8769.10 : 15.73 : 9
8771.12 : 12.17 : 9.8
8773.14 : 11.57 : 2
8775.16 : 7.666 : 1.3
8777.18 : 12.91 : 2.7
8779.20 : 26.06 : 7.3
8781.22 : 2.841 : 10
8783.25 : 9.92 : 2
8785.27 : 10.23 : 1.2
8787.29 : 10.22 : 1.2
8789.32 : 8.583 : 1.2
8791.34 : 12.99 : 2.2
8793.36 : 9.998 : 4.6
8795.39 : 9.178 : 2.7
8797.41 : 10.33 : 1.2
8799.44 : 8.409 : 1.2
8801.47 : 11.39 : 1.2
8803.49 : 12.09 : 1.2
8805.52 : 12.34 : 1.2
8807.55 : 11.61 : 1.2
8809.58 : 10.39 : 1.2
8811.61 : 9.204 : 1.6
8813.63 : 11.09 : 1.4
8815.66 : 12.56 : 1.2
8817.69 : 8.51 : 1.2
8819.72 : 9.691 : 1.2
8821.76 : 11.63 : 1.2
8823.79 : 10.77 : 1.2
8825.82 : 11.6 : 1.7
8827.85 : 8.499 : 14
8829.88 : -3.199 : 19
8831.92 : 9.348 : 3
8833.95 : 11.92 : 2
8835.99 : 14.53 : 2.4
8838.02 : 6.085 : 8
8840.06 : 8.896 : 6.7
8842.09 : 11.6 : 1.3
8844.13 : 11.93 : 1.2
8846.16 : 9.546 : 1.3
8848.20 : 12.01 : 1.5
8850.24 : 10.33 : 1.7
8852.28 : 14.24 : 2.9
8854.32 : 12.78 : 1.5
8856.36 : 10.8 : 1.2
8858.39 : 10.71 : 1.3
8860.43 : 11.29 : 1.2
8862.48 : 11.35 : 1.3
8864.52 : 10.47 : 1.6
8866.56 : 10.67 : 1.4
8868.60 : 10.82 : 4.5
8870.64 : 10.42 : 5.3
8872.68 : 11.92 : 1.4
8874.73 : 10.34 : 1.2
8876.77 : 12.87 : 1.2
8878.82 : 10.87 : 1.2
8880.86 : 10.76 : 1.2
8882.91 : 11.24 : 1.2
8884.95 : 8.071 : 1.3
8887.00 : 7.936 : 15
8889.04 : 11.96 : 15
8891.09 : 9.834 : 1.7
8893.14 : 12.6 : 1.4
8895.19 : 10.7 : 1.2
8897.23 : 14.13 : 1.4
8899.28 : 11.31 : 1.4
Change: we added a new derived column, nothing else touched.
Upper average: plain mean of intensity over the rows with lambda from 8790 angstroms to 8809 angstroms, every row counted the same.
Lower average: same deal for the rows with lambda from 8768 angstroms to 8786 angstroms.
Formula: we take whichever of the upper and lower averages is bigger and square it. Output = 147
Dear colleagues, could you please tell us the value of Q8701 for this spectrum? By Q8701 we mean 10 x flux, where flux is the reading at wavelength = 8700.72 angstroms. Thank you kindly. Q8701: 127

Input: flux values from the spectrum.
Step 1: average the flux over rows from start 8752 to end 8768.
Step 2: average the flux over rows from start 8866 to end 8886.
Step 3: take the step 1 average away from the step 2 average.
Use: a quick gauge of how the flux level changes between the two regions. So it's -0.48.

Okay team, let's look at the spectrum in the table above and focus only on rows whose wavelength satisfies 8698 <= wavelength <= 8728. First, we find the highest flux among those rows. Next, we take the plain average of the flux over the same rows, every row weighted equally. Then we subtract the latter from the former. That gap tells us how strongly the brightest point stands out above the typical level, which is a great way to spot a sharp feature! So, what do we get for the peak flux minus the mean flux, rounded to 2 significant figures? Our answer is 2.5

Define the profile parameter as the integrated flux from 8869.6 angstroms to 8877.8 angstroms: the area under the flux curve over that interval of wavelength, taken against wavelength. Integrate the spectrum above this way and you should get 93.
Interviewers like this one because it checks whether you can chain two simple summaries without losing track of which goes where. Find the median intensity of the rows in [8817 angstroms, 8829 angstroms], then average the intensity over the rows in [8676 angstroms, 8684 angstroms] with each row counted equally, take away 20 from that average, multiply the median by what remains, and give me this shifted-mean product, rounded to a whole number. -96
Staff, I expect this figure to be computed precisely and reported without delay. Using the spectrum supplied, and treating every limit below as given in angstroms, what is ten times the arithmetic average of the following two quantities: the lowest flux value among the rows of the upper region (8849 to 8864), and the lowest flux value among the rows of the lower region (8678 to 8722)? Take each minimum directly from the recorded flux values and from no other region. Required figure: 91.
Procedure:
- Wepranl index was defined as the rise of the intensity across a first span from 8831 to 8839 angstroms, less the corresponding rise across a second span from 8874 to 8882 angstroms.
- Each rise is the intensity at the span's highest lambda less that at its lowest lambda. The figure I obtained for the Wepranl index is -3.7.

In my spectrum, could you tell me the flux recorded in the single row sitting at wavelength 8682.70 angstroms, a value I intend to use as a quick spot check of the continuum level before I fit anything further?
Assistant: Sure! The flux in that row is 10.52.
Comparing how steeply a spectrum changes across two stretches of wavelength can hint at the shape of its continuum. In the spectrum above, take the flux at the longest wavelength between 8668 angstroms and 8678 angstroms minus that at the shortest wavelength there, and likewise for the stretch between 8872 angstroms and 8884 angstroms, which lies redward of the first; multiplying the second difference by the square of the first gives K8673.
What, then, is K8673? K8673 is -0.20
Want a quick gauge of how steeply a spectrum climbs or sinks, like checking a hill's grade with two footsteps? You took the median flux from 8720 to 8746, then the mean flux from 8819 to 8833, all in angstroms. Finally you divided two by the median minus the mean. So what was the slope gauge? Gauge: 1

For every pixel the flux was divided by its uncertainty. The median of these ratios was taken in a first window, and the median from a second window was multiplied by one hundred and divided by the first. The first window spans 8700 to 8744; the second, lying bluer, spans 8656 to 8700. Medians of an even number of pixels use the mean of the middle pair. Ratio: 70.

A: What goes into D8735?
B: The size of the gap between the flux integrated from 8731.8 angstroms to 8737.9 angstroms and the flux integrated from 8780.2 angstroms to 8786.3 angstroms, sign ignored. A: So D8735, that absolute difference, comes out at 16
